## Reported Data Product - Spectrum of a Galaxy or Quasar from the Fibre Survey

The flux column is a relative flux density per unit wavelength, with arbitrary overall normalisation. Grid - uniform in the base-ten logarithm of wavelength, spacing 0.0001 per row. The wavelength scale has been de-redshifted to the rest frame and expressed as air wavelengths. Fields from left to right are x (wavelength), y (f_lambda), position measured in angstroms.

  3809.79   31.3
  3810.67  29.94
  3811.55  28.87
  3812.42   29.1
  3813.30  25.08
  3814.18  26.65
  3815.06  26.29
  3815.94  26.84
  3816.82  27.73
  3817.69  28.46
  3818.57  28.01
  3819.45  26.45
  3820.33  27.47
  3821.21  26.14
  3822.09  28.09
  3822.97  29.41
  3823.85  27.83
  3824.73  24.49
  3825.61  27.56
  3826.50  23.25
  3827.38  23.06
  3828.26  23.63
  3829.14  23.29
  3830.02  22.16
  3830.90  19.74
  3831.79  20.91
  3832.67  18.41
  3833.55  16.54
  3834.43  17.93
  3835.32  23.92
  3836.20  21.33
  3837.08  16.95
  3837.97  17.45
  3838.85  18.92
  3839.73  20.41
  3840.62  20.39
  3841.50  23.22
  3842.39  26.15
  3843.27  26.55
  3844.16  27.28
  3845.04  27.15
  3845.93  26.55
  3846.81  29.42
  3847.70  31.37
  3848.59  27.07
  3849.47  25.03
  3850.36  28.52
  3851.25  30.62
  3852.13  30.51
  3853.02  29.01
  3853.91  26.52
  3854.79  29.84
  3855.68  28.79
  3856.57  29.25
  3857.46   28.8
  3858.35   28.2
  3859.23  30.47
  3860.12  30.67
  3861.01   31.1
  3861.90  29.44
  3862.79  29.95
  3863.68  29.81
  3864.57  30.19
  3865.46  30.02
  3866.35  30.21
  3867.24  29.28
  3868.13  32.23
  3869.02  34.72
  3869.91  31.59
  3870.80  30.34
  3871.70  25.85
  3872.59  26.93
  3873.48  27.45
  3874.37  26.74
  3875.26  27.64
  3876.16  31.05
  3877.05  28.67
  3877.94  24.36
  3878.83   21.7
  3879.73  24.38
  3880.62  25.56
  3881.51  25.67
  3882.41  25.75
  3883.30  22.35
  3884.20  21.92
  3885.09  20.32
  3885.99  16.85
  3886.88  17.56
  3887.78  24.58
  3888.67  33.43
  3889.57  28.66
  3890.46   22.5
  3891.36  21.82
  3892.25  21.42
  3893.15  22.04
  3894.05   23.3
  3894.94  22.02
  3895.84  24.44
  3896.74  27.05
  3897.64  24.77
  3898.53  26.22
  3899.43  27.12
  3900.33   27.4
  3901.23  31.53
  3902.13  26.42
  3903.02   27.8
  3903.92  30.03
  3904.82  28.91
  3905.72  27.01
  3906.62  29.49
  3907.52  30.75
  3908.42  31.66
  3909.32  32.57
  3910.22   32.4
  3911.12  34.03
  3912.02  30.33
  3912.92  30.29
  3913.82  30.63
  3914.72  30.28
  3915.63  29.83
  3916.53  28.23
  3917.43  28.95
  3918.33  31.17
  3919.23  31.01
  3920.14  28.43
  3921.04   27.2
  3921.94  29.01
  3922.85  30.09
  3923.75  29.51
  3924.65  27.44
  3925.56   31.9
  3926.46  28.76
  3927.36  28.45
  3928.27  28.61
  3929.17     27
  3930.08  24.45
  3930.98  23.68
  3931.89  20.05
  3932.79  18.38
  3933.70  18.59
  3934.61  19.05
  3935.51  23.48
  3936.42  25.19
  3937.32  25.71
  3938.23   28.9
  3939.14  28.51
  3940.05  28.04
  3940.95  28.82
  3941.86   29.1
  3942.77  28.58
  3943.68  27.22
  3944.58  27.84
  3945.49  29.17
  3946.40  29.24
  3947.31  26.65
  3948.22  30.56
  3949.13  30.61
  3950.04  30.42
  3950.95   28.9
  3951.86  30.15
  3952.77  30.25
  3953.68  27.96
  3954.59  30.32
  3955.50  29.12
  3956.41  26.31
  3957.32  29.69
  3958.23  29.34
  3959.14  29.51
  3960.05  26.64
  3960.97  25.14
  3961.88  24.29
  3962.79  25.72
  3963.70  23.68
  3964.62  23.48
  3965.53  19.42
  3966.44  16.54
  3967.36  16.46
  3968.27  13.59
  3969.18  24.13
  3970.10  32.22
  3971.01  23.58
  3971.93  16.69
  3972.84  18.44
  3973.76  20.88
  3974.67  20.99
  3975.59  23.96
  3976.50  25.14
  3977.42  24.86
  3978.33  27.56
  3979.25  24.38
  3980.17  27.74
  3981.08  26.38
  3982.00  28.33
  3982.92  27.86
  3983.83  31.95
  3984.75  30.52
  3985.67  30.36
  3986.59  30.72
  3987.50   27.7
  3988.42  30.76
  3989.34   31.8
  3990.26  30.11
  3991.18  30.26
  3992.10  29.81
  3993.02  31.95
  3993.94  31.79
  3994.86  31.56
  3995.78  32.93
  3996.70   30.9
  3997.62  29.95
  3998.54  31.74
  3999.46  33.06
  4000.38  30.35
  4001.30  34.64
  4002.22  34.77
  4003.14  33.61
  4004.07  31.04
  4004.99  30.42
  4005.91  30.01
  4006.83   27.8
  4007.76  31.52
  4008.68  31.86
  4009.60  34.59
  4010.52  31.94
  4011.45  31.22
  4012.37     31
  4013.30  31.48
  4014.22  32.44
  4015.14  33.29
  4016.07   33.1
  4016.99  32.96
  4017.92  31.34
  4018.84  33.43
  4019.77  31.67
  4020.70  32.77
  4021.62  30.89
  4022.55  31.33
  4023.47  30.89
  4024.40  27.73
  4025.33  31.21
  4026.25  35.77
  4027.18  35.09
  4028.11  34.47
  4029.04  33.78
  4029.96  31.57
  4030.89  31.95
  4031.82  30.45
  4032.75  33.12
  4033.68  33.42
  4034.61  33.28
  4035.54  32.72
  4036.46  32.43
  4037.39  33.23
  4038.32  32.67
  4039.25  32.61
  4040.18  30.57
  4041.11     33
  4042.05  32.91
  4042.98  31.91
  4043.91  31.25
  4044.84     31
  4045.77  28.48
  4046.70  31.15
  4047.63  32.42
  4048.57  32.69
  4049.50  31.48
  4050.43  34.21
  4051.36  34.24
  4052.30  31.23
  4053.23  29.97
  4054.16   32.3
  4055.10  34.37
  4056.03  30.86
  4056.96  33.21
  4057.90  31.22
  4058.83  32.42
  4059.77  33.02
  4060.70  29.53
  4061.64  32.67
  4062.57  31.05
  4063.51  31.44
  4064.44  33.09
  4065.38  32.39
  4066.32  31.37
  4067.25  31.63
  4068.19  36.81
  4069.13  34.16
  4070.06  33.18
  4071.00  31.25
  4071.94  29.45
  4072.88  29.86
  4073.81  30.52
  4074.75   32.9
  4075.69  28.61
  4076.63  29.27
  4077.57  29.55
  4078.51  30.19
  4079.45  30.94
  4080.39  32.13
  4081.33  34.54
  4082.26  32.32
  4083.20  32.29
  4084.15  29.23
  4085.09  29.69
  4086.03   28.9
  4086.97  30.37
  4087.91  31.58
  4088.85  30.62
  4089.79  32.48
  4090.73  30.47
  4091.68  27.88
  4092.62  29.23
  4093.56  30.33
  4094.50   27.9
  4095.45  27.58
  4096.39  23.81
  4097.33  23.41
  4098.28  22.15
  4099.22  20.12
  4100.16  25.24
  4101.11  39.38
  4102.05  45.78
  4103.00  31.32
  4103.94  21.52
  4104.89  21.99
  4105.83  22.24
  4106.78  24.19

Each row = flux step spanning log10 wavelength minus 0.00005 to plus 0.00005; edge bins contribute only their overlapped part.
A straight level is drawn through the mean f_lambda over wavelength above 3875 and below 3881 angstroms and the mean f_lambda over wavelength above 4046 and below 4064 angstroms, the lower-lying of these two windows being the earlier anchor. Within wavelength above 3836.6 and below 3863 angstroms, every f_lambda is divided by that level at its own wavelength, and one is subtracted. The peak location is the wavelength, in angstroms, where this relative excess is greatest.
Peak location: 3847.70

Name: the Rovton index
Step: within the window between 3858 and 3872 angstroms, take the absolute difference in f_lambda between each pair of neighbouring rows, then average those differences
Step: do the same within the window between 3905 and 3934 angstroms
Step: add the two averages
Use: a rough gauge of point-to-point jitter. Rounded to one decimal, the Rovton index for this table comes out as 2.9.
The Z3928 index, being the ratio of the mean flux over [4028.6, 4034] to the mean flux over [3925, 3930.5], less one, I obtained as 0.15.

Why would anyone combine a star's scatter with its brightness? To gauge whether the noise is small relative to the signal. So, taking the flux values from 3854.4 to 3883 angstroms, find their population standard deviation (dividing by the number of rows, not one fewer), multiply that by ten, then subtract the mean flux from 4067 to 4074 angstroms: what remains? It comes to -6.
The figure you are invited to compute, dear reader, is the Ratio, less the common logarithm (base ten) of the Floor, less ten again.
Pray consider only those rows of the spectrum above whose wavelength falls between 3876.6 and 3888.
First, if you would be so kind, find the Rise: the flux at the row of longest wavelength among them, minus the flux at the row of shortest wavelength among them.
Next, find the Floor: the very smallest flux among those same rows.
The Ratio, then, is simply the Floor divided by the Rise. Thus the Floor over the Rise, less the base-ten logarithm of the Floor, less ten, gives -15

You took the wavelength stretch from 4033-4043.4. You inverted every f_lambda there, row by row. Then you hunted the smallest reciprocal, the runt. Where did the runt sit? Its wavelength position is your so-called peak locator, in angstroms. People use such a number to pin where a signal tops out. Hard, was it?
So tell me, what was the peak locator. 4033.68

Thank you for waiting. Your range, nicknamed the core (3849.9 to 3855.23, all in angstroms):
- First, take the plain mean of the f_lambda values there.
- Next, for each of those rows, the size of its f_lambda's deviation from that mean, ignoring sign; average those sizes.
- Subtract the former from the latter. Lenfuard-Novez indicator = -28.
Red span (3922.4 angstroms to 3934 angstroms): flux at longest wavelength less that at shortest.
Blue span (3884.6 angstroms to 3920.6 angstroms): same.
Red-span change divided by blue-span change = -1.4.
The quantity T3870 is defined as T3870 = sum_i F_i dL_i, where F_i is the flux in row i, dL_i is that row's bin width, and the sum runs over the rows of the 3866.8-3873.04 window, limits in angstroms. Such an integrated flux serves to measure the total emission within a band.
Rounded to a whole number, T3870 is 188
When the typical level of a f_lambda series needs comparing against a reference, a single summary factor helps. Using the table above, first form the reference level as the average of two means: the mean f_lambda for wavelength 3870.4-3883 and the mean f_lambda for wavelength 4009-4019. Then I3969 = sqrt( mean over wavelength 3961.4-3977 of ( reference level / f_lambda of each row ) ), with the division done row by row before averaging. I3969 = 1.19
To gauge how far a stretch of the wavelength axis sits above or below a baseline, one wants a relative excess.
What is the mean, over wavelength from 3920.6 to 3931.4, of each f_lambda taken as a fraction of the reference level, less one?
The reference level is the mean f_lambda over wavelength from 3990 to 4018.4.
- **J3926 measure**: -0.12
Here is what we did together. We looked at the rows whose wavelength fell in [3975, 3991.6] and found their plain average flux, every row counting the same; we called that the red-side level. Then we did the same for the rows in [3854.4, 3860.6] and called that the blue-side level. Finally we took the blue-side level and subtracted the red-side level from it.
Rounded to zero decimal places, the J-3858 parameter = 1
